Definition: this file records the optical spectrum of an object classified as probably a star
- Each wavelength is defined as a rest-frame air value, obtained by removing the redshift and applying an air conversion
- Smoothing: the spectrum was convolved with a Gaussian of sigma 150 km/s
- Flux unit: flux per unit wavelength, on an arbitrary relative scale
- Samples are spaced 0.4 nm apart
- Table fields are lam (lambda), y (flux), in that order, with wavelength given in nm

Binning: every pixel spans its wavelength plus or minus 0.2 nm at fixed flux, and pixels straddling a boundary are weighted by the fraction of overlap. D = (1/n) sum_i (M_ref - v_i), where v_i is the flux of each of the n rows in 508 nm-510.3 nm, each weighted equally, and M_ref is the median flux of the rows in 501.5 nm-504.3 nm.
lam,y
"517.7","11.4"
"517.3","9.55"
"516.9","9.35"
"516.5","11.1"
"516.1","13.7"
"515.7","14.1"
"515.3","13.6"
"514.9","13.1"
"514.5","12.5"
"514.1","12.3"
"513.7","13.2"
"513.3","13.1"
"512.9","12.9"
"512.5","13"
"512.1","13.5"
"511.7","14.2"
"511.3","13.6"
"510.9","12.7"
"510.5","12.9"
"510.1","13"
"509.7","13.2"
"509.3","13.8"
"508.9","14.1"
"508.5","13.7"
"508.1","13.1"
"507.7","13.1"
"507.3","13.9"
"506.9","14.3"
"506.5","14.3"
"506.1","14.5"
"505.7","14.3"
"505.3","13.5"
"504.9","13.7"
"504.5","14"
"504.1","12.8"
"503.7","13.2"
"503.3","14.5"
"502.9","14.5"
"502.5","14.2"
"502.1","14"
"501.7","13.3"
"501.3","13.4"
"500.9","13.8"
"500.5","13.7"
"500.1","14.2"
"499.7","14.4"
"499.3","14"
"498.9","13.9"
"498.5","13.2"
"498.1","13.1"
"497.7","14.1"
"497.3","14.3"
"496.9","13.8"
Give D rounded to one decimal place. 0.5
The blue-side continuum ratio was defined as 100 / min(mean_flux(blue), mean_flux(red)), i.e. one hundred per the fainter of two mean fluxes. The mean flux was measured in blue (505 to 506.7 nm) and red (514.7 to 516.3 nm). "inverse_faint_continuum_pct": 7.34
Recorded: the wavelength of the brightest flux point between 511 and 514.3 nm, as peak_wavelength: 511.7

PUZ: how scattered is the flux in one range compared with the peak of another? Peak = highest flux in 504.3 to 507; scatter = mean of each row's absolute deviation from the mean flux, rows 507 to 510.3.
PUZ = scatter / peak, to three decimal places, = 0.027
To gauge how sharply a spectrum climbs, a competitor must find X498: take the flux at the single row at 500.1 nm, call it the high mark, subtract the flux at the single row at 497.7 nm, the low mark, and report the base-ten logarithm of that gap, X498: -1.0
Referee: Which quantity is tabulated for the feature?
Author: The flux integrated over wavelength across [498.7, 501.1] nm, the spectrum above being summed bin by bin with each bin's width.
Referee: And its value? 33.6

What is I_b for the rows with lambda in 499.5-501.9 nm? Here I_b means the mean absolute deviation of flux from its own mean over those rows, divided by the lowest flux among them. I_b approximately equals 0.025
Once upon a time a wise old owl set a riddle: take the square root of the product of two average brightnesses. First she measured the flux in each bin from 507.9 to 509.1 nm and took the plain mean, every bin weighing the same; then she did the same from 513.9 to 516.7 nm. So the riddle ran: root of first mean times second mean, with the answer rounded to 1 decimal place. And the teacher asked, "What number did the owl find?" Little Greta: 13.3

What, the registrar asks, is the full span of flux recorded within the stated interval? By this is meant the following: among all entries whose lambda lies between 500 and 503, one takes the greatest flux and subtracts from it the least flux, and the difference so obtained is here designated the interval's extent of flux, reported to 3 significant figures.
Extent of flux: 1.20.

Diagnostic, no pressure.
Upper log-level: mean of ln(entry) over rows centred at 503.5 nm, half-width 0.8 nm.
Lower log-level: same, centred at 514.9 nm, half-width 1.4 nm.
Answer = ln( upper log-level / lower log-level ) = 0.015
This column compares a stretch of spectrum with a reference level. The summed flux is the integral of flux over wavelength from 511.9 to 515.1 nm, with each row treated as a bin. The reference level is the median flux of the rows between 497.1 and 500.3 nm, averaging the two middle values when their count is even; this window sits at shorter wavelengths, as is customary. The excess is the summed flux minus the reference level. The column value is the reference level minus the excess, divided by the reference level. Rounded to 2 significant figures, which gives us -0.95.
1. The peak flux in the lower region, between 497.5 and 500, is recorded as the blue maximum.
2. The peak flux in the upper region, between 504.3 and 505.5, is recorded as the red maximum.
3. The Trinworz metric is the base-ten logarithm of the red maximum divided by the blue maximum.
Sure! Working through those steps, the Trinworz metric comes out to -0.012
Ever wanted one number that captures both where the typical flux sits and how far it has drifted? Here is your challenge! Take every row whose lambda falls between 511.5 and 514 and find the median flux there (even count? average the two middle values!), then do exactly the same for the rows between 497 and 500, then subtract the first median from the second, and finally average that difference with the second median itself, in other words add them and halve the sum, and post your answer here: 7.4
